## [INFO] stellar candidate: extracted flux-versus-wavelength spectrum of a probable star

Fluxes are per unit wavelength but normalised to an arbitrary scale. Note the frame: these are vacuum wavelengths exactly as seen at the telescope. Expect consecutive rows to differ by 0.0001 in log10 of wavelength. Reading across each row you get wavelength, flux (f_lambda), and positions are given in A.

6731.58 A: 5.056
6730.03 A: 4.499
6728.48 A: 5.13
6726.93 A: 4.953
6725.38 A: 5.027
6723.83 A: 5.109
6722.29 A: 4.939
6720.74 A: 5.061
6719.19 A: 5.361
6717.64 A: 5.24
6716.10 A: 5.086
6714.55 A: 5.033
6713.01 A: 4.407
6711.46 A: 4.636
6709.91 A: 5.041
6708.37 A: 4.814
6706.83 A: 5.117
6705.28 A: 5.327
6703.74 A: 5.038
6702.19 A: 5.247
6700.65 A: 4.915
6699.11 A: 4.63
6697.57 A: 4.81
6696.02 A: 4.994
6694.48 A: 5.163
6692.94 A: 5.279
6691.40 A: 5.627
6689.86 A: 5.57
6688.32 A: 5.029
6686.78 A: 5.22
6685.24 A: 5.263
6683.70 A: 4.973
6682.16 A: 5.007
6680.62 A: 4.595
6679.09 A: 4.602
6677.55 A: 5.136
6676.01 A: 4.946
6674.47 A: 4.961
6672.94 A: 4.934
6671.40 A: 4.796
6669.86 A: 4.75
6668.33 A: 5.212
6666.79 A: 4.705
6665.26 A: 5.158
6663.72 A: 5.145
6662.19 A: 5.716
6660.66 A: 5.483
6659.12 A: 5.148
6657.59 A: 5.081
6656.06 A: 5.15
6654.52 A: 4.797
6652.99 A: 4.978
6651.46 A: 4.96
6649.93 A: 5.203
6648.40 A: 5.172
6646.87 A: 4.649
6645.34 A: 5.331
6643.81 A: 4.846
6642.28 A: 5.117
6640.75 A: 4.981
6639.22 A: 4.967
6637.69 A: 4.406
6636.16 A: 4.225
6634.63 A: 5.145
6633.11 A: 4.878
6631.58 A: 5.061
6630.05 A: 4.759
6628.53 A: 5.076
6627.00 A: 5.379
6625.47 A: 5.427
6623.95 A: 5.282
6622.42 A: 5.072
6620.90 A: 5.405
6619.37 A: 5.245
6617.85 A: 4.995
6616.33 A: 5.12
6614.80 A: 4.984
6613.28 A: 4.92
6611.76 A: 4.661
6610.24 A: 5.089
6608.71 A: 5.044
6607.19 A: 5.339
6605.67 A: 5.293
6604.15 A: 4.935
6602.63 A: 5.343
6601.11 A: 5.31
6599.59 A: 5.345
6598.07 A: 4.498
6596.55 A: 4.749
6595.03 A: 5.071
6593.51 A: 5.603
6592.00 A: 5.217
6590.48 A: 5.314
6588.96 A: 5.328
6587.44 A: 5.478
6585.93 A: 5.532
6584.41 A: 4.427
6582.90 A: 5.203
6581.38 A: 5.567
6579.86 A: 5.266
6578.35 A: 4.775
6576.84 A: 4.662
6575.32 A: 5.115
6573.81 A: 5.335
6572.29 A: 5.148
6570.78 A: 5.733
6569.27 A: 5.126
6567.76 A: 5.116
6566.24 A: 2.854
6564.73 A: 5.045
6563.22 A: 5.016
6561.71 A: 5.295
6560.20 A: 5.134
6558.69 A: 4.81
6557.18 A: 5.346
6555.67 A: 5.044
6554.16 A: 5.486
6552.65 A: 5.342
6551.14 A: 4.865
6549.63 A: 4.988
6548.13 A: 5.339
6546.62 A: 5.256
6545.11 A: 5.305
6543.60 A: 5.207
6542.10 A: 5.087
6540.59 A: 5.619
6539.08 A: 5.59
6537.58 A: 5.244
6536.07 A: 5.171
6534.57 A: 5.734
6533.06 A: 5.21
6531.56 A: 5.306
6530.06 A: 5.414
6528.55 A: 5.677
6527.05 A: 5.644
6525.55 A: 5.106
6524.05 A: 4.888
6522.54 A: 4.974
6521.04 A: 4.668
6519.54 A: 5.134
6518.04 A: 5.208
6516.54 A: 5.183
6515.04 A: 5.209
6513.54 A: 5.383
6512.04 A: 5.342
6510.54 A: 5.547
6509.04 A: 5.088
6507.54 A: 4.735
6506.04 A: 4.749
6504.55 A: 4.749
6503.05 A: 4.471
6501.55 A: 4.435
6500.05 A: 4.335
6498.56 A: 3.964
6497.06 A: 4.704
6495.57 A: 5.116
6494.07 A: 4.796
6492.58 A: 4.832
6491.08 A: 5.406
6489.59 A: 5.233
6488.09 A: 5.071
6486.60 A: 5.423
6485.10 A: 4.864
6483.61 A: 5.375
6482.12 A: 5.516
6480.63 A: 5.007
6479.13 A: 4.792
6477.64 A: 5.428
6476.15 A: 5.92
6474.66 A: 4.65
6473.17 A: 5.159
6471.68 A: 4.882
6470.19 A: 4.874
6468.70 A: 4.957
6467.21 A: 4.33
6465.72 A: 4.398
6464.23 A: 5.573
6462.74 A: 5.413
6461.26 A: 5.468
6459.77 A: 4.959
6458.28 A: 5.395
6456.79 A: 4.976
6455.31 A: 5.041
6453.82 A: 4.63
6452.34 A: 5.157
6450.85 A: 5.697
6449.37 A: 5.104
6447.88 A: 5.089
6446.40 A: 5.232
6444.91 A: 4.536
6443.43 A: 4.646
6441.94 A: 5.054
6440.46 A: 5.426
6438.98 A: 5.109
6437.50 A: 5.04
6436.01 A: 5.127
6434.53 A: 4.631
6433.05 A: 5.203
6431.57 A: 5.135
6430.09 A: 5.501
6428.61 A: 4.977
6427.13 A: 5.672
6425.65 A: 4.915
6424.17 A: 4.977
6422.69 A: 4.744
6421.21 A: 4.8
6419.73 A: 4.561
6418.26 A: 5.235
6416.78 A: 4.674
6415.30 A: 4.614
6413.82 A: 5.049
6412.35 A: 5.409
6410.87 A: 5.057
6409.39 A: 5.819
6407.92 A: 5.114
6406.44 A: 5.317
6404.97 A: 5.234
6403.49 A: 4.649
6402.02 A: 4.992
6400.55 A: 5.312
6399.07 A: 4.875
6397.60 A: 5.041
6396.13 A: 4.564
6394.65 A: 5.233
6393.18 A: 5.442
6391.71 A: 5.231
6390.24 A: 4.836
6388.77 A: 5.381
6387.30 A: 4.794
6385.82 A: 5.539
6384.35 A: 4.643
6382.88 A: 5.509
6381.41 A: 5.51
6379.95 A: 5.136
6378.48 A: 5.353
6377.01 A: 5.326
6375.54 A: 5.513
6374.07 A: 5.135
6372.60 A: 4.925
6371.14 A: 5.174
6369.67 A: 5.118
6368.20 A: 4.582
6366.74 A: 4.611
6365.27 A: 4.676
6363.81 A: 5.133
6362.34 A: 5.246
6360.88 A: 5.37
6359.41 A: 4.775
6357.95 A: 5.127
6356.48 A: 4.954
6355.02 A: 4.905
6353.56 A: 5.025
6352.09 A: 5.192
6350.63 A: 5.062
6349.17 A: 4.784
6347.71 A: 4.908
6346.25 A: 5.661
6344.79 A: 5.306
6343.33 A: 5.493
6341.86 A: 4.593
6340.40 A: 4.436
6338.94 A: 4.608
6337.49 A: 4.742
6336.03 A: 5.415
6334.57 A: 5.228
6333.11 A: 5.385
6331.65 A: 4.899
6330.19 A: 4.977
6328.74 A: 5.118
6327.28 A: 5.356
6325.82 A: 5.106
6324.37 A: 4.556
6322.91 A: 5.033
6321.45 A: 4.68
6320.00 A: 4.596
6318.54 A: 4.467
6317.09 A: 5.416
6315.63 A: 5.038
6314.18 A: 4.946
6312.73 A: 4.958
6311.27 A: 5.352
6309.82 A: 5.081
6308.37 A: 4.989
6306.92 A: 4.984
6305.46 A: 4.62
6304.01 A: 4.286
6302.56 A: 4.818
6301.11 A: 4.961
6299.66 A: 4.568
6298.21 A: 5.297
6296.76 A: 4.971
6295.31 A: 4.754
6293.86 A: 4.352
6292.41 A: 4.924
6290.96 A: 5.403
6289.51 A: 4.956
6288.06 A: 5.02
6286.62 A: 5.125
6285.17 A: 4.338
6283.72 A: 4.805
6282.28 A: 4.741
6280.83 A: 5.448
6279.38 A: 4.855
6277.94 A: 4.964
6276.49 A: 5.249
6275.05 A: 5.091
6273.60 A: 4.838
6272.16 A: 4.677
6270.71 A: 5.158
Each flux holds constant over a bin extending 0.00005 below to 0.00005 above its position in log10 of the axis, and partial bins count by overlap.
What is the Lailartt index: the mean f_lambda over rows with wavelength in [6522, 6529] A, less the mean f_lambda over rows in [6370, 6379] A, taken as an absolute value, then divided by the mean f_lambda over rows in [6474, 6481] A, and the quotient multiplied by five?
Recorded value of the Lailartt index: 0.02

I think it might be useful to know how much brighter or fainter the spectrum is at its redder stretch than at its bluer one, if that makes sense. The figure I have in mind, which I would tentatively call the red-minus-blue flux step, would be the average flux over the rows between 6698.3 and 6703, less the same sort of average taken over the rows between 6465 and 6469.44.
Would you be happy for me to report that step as 0.37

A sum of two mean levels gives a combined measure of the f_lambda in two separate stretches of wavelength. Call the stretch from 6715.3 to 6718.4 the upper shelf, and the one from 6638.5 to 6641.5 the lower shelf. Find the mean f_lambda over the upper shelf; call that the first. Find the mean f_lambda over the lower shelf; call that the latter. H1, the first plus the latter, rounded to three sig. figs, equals 10.1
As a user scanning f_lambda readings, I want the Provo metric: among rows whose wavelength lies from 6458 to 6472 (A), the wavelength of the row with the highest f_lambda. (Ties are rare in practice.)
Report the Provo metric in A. 6464.23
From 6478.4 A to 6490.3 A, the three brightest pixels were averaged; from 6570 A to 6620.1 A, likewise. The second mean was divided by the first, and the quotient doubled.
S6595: 2.07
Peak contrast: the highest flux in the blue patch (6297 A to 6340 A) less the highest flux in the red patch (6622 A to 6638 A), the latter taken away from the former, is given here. 0.0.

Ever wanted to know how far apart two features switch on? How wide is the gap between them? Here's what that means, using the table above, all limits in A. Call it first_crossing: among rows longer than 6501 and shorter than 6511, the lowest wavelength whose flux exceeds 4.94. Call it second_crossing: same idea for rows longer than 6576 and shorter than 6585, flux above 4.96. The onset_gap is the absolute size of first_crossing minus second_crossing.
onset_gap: 70.8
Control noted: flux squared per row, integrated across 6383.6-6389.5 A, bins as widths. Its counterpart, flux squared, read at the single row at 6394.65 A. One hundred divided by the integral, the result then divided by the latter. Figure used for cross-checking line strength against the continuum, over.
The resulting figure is 0.0238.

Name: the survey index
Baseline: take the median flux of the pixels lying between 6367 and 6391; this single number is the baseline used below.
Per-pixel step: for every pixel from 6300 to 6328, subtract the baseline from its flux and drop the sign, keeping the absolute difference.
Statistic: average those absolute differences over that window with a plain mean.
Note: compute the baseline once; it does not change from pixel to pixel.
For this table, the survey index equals 0.32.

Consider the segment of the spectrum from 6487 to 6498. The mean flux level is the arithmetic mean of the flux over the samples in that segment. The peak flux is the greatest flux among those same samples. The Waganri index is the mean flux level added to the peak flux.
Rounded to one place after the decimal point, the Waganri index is 10.4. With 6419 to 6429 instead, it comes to 10.6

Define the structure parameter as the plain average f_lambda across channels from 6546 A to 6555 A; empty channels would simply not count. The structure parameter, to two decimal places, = 5.21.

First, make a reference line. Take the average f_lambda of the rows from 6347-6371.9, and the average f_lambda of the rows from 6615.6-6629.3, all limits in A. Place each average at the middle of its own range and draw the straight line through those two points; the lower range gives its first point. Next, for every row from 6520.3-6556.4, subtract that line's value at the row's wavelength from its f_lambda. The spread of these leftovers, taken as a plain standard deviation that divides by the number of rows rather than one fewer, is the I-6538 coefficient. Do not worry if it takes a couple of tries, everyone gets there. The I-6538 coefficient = 0.27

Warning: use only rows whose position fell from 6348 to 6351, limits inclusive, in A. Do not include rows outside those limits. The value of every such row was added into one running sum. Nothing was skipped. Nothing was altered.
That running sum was 9.8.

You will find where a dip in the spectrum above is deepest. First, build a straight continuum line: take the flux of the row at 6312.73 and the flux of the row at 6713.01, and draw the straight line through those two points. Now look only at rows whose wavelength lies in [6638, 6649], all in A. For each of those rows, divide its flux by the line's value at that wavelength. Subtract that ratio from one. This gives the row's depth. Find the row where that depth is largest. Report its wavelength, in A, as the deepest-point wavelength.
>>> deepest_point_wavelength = 6646.87 A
